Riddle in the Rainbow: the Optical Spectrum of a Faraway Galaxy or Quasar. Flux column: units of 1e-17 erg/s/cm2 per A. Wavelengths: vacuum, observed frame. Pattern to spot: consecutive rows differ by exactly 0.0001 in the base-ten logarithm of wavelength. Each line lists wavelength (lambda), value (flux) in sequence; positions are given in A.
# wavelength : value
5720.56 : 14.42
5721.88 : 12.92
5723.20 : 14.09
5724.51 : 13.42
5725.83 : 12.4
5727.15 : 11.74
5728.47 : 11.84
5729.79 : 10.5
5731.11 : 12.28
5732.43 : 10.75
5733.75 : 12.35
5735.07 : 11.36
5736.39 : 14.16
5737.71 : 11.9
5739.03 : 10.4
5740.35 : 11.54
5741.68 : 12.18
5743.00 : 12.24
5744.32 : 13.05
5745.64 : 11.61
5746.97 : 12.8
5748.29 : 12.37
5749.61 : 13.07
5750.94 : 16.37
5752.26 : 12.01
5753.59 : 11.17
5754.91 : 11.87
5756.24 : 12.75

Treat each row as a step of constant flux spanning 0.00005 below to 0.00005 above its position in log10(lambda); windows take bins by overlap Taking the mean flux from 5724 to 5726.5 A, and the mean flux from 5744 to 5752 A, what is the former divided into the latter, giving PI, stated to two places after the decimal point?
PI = 1.02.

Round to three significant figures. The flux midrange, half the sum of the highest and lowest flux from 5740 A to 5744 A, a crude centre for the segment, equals 11.9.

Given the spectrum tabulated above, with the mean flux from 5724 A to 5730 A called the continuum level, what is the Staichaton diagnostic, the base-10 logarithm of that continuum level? 1.08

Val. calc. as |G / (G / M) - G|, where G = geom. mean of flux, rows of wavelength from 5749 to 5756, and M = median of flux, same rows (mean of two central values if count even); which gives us 0.77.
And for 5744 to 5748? 0.33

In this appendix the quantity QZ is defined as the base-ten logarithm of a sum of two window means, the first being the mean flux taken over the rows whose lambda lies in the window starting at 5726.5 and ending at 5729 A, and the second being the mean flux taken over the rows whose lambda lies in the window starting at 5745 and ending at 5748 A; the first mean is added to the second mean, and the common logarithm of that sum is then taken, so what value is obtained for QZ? 1.38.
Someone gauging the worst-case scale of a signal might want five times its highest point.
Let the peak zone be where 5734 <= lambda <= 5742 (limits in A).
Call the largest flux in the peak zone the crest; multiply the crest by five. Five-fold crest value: 71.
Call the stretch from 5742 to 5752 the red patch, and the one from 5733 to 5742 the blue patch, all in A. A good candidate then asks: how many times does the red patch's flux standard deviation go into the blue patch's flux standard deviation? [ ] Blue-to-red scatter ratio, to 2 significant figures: 0.75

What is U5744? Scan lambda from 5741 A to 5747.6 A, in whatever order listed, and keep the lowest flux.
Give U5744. 11.61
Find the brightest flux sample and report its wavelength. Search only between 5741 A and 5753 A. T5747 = 5750.94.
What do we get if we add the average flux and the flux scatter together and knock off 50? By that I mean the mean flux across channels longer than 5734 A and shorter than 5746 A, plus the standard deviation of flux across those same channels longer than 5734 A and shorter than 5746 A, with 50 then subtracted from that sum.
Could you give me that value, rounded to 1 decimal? -36.9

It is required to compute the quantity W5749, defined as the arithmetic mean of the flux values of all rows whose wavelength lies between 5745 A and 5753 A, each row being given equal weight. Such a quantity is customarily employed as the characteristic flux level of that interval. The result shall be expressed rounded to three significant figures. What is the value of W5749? 13.0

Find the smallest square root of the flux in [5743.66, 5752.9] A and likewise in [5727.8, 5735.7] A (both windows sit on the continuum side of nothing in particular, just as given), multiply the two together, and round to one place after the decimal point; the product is 11.0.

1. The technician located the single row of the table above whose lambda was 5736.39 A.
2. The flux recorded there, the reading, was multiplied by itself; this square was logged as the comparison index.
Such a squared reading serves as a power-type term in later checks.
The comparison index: 201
